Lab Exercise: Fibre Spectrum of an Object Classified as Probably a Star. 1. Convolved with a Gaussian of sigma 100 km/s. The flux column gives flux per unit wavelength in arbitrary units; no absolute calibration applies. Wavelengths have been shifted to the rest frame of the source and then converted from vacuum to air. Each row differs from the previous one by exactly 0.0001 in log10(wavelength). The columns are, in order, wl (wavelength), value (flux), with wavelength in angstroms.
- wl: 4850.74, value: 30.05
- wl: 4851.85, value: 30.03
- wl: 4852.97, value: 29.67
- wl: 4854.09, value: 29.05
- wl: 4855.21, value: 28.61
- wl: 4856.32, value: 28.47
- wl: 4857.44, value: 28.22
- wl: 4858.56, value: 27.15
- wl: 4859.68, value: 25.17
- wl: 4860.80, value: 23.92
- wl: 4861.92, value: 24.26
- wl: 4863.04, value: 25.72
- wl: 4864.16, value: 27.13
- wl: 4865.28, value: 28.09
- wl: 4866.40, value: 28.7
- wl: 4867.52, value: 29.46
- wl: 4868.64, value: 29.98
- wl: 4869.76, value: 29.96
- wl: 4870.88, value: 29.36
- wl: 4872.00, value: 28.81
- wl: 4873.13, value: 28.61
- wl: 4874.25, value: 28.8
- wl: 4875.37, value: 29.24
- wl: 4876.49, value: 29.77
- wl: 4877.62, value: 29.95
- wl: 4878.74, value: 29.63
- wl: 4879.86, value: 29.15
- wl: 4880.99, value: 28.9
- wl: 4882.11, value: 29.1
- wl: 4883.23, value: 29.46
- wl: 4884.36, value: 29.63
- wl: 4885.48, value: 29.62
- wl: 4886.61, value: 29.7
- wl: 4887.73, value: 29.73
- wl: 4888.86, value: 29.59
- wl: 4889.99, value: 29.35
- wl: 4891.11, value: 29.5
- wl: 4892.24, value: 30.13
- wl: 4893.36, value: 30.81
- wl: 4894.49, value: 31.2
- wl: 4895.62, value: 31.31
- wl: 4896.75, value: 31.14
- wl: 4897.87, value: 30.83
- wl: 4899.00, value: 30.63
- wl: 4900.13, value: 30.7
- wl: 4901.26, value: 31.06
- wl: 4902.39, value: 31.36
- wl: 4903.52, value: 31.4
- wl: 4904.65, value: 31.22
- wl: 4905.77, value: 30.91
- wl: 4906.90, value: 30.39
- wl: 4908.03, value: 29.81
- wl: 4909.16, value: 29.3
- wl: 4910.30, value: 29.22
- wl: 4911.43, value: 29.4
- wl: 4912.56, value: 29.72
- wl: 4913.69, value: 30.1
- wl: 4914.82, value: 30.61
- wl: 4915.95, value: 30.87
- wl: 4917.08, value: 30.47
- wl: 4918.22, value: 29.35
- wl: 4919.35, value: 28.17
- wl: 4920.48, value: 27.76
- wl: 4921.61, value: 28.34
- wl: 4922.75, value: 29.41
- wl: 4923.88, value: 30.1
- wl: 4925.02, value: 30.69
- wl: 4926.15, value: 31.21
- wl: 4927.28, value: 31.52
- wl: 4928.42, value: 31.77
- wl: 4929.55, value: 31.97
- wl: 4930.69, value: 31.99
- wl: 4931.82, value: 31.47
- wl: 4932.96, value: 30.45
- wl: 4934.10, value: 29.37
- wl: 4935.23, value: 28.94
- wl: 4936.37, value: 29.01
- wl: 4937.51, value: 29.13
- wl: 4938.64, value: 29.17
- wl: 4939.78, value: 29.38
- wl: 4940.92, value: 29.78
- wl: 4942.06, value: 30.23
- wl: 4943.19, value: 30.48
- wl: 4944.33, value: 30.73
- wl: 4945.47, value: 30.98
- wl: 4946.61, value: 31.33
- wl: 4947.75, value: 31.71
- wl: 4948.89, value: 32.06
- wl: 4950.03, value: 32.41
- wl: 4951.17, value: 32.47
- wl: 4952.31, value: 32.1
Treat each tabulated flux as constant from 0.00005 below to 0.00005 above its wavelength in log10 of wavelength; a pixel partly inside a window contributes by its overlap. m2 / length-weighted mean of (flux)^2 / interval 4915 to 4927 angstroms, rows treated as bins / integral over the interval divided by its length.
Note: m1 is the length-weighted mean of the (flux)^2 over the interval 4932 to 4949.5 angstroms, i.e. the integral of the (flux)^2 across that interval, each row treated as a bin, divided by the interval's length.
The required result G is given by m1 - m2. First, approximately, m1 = 914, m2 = 885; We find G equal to 29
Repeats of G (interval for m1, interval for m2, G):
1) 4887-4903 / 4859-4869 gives 205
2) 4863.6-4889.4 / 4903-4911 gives -64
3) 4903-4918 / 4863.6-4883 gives 67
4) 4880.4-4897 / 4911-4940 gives -7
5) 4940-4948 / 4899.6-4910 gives 0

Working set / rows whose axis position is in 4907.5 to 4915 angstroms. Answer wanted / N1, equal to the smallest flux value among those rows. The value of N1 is 29.22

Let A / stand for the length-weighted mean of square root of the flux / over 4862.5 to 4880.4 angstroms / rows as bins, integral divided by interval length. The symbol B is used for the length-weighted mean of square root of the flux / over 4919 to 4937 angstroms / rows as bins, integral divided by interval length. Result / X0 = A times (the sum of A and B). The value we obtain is 58.42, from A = 5.38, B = 5.49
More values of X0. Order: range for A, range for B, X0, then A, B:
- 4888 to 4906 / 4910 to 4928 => 60.93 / 5.54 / 5.46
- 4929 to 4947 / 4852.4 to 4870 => 59.15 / 5.50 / 5.26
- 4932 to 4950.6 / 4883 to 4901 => 60.58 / 5.51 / 5.50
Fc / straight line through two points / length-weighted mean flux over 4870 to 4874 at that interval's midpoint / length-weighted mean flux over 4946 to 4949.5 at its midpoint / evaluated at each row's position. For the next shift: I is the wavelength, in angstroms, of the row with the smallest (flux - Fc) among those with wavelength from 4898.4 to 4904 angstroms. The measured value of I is 4899.00 angstroms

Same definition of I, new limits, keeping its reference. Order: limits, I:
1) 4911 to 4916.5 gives 4911.43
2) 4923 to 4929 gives 4923.88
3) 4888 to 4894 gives 4889.99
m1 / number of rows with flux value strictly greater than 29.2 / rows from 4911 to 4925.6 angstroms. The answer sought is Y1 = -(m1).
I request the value -10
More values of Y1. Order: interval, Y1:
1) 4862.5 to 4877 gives -6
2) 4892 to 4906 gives -13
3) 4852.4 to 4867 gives -1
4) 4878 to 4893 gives -10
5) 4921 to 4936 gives -11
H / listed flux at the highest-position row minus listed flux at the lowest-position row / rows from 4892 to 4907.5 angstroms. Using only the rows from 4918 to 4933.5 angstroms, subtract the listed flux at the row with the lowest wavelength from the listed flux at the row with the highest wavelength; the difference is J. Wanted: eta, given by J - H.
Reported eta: 0.8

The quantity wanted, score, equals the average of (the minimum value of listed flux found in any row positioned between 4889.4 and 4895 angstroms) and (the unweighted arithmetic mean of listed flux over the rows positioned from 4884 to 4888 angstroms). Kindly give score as 29.5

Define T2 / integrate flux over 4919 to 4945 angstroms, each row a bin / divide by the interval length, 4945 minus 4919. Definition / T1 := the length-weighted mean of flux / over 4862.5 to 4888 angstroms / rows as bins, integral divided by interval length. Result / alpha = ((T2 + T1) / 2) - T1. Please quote 0.5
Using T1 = 29.1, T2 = 30.1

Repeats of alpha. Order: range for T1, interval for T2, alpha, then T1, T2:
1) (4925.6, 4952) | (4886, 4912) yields -0.2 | 30.8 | 30.4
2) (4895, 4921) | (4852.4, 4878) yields -1.0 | 30.3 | 28.2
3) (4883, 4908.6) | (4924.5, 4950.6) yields 0.1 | 30.4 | 30.7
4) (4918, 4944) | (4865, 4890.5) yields -0.3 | 30.0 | 29.3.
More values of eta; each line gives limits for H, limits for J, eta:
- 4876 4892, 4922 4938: 0.0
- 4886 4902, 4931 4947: -1.5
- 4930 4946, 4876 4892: 0.7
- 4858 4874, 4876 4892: -1.7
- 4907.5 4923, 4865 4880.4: 1.5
